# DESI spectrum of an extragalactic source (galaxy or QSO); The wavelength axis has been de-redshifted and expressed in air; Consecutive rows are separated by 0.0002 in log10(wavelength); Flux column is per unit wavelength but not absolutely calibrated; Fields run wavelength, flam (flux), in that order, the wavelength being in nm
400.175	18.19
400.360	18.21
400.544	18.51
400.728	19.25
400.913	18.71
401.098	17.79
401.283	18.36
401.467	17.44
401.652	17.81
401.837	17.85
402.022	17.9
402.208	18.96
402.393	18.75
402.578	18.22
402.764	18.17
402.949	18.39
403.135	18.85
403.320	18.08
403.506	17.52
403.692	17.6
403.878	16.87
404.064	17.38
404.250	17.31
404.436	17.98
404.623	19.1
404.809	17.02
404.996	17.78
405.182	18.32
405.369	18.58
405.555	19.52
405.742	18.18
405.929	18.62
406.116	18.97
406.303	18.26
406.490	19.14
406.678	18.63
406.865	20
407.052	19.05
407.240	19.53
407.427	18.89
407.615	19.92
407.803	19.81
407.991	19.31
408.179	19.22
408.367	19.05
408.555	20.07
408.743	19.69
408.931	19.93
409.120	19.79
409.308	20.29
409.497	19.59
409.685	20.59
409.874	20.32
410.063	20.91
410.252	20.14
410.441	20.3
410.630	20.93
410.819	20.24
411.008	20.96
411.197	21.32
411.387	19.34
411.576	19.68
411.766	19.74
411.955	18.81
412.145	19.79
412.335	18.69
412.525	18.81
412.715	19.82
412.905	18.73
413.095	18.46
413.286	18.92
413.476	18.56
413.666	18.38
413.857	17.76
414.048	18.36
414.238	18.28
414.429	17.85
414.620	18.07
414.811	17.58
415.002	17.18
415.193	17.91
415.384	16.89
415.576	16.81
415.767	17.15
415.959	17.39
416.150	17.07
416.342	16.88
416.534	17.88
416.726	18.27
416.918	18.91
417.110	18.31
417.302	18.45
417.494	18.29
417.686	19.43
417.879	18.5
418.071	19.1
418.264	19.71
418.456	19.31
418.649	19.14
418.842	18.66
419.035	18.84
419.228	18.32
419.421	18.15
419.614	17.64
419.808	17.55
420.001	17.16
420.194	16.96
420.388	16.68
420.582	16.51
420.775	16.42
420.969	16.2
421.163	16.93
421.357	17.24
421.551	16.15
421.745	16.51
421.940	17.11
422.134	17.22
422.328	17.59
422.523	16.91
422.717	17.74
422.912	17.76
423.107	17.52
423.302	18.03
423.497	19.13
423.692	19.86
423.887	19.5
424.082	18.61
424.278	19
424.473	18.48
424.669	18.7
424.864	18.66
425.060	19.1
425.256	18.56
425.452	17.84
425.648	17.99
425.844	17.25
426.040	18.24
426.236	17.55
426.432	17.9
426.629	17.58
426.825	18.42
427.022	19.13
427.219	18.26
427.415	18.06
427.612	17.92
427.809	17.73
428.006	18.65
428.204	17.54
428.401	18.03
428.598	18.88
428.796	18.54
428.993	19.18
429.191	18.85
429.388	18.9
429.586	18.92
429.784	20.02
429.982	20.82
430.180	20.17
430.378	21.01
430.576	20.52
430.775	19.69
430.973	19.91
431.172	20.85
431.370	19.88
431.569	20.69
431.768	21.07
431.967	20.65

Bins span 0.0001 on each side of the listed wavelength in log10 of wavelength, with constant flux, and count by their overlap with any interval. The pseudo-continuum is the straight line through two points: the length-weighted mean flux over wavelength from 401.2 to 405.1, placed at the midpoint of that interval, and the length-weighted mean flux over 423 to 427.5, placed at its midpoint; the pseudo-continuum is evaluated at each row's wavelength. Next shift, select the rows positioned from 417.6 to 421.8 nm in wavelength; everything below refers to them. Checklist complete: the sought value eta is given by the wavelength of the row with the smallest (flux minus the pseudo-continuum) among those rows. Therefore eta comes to 421.551 nm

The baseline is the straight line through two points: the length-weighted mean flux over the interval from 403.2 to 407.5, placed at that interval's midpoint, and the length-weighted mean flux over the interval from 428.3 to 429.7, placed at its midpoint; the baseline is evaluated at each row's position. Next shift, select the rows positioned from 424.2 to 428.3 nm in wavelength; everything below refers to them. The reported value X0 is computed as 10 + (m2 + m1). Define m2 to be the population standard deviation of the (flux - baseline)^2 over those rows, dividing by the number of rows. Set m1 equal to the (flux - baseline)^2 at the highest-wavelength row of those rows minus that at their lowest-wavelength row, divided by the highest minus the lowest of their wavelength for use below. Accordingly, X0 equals 11.0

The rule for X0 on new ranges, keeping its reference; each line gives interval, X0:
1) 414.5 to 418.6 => 11.1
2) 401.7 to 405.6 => 10.9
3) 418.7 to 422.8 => 12.1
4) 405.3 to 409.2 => 11.4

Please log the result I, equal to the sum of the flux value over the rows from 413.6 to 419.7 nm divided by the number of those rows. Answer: 18.1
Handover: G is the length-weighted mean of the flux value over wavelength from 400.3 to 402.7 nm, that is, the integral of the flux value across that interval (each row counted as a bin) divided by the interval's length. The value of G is 18.3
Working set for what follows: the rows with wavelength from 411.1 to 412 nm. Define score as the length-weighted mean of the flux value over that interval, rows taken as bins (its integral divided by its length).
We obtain 19.8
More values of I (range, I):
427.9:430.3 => 19.0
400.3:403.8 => 18.2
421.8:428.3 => 18.2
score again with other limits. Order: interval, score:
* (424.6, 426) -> 18.3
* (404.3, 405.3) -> 18.0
